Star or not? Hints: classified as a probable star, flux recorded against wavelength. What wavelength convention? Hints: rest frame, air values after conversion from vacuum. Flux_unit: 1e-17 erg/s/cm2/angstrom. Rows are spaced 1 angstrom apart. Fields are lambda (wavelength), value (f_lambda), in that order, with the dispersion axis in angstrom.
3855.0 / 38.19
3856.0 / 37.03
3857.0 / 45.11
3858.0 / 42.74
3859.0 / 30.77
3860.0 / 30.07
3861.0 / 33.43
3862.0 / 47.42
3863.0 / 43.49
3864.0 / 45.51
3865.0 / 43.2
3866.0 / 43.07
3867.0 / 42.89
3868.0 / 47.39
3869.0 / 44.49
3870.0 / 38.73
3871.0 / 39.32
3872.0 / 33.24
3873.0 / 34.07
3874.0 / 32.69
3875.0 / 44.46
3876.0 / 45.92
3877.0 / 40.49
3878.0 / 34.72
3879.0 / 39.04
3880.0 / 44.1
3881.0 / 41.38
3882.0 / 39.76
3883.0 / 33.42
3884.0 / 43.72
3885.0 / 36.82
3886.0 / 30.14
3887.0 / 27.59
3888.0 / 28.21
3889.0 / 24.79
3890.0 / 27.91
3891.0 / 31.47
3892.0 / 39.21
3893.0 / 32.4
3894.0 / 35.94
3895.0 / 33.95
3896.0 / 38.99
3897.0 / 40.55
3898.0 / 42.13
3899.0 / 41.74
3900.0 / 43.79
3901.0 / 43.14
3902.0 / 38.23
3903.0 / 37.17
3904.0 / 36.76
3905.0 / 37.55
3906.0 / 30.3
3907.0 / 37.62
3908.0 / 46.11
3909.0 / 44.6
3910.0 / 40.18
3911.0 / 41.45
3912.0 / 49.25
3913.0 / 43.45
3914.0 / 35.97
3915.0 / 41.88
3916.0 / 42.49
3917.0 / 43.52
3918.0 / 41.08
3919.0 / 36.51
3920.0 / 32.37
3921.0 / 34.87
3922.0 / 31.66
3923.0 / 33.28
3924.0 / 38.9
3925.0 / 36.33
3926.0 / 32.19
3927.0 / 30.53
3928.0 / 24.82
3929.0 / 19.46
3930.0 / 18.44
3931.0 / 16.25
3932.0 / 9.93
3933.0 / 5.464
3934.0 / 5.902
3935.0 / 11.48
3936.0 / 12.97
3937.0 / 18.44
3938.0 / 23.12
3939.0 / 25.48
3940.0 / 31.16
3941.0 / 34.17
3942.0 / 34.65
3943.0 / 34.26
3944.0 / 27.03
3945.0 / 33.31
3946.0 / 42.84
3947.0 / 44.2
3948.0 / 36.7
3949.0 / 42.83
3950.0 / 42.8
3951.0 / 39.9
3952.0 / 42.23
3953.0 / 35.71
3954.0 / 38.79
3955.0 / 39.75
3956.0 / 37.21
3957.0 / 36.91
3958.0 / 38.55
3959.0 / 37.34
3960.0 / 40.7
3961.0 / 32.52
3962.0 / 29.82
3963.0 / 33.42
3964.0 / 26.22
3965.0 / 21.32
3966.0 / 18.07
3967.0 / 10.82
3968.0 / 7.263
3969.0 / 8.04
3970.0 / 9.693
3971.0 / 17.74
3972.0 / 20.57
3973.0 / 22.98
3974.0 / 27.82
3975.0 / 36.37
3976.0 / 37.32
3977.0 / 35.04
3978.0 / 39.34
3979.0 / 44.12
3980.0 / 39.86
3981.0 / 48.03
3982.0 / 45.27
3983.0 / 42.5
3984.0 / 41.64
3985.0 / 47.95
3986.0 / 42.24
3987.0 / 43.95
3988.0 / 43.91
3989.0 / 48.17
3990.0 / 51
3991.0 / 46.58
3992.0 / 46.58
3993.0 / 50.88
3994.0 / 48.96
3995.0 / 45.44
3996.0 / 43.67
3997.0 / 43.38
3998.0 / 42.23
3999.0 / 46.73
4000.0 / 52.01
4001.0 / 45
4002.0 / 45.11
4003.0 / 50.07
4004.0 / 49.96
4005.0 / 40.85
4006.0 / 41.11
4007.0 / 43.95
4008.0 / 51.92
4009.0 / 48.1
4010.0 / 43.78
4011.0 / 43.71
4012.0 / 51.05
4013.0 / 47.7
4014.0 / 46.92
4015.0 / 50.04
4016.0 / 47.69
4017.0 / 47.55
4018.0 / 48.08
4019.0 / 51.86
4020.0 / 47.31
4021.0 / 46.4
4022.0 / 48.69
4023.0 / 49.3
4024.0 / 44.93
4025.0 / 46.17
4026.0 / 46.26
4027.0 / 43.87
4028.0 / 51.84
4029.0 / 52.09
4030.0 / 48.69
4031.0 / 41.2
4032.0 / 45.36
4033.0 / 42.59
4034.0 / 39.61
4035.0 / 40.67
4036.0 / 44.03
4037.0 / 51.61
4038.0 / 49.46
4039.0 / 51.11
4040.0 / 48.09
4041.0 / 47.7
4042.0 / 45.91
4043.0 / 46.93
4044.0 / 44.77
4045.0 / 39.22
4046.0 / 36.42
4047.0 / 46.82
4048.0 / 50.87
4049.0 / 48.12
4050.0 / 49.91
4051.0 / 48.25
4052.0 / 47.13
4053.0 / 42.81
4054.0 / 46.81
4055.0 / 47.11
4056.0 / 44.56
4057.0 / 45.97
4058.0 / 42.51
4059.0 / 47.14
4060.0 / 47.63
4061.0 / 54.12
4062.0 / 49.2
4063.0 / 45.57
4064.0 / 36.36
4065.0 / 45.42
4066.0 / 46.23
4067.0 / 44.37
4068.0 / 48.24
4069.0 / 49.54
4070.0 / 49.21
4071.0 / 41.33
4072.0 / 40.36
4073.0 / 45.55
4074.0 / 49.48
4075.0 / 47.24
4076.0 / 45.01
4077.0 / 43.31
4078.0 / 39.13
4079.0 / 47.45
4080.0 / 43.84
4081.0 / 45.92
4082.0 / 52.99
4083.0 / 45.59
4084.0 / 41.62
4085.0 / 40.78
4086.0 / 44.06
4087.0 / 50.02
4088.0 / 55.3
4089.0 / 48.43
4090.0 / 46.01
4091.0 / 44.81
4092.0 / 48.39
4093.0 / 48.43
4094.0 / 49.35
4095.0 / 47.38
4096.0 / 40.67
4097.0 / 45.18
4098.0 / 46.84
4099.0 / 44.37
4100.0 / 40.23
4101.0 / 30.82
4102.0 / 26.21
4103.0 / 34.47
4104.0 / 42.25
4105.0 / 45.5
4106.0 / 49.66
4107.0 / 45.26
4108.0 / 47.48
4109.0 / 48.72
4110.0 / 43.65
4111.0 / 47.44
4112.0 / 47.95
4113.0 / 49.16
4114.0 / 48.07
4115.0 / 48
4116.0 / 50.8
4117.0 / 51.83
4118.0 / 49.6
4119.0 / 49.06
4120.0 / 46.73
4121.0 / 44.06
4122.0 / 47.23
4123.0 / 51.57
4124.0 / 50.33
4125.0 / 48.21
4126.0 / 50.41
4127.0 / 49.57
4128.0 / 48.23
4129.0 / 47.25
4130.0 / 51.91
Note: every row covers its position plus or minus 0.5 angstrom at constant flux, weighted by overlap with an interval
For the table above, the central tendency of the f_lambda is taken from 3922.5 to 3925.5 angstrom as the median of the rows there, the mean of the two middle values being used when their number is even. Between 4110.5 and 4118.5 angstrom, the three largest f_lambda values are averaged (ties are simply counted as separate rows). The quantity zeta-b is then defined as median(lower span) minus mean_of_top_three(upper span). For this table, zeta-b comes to -14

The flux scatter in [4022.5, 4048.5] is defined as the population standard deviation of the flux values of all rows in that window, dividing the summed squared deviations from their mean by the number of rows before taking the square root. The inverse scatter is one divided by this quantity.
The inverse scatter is 0.24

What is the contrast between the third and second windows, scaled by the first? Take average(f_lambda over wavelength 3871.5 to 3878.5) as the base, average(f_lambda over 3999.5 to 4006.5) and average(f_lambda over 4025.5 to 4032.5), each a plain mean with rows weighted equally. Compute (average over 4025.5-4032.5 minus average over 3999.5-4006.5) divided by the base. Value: 0.020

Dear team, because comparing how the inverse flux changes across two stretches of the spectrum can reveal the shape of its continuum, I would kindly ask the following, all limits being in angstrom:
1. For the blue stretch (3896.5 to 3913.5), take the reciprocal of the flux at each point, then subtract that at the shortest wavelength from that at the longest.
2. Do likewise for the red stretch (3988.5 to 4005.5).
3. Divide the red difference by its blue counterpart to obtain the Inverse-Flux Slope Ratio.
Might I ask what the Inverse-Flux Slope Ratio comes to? -2.3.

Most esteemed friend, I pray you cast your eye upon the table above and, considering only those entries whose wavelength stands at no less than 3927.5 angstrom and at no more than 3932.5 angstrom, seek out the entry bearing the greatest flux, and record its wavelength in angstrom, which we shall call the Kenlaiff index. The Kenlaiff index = 3928.0 angstrom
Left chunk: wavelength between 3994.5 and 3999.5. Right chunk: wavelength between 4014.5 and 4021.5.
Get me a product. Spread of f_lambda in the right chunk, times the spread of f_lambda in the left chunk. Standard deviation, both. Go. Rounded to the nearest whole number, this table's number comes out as 3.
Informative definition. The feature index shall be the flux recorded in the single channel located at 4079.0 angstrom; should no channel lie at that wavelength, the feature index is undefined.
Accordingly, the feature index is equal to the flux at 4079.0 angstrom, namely 47.45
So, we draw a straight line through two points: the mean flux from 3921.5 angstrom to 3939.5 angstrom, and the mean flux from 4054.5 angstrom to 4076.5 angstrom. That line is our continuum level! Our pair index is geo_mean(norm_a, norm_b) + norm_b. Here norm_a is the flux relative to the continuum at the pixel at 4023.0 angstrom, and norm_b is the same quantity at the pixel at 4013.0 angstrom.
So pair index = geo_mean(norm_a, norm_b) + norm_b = 2.6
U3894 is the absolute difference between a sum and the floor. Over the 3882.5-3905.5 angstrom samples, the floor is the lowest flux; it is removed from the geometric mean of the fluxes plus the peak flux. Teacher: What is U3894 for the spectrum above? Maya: 54.5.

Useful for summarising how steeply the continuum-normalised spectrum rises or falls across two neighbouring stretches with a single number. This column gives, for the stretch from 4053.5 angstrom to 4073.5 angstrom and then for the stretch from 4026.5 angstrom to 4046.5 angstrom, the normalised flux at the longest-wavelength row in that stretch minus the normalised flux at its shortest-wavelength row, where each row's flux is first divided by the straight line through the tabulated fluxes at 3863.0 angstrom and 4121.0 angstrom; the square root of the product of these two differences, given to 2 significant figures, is 0.071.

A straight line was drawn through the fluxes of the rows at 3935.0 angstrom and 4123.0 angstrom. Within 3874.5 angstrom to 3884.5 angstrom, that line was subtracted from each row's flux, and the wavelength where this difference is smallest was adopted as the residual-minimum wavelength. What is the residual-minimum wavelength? 3883.0 angstrom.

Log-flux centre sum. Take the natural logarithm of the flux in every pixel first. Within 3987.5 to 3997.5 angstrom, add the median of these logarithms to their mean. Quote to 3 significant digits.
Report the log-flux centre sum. 7.69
